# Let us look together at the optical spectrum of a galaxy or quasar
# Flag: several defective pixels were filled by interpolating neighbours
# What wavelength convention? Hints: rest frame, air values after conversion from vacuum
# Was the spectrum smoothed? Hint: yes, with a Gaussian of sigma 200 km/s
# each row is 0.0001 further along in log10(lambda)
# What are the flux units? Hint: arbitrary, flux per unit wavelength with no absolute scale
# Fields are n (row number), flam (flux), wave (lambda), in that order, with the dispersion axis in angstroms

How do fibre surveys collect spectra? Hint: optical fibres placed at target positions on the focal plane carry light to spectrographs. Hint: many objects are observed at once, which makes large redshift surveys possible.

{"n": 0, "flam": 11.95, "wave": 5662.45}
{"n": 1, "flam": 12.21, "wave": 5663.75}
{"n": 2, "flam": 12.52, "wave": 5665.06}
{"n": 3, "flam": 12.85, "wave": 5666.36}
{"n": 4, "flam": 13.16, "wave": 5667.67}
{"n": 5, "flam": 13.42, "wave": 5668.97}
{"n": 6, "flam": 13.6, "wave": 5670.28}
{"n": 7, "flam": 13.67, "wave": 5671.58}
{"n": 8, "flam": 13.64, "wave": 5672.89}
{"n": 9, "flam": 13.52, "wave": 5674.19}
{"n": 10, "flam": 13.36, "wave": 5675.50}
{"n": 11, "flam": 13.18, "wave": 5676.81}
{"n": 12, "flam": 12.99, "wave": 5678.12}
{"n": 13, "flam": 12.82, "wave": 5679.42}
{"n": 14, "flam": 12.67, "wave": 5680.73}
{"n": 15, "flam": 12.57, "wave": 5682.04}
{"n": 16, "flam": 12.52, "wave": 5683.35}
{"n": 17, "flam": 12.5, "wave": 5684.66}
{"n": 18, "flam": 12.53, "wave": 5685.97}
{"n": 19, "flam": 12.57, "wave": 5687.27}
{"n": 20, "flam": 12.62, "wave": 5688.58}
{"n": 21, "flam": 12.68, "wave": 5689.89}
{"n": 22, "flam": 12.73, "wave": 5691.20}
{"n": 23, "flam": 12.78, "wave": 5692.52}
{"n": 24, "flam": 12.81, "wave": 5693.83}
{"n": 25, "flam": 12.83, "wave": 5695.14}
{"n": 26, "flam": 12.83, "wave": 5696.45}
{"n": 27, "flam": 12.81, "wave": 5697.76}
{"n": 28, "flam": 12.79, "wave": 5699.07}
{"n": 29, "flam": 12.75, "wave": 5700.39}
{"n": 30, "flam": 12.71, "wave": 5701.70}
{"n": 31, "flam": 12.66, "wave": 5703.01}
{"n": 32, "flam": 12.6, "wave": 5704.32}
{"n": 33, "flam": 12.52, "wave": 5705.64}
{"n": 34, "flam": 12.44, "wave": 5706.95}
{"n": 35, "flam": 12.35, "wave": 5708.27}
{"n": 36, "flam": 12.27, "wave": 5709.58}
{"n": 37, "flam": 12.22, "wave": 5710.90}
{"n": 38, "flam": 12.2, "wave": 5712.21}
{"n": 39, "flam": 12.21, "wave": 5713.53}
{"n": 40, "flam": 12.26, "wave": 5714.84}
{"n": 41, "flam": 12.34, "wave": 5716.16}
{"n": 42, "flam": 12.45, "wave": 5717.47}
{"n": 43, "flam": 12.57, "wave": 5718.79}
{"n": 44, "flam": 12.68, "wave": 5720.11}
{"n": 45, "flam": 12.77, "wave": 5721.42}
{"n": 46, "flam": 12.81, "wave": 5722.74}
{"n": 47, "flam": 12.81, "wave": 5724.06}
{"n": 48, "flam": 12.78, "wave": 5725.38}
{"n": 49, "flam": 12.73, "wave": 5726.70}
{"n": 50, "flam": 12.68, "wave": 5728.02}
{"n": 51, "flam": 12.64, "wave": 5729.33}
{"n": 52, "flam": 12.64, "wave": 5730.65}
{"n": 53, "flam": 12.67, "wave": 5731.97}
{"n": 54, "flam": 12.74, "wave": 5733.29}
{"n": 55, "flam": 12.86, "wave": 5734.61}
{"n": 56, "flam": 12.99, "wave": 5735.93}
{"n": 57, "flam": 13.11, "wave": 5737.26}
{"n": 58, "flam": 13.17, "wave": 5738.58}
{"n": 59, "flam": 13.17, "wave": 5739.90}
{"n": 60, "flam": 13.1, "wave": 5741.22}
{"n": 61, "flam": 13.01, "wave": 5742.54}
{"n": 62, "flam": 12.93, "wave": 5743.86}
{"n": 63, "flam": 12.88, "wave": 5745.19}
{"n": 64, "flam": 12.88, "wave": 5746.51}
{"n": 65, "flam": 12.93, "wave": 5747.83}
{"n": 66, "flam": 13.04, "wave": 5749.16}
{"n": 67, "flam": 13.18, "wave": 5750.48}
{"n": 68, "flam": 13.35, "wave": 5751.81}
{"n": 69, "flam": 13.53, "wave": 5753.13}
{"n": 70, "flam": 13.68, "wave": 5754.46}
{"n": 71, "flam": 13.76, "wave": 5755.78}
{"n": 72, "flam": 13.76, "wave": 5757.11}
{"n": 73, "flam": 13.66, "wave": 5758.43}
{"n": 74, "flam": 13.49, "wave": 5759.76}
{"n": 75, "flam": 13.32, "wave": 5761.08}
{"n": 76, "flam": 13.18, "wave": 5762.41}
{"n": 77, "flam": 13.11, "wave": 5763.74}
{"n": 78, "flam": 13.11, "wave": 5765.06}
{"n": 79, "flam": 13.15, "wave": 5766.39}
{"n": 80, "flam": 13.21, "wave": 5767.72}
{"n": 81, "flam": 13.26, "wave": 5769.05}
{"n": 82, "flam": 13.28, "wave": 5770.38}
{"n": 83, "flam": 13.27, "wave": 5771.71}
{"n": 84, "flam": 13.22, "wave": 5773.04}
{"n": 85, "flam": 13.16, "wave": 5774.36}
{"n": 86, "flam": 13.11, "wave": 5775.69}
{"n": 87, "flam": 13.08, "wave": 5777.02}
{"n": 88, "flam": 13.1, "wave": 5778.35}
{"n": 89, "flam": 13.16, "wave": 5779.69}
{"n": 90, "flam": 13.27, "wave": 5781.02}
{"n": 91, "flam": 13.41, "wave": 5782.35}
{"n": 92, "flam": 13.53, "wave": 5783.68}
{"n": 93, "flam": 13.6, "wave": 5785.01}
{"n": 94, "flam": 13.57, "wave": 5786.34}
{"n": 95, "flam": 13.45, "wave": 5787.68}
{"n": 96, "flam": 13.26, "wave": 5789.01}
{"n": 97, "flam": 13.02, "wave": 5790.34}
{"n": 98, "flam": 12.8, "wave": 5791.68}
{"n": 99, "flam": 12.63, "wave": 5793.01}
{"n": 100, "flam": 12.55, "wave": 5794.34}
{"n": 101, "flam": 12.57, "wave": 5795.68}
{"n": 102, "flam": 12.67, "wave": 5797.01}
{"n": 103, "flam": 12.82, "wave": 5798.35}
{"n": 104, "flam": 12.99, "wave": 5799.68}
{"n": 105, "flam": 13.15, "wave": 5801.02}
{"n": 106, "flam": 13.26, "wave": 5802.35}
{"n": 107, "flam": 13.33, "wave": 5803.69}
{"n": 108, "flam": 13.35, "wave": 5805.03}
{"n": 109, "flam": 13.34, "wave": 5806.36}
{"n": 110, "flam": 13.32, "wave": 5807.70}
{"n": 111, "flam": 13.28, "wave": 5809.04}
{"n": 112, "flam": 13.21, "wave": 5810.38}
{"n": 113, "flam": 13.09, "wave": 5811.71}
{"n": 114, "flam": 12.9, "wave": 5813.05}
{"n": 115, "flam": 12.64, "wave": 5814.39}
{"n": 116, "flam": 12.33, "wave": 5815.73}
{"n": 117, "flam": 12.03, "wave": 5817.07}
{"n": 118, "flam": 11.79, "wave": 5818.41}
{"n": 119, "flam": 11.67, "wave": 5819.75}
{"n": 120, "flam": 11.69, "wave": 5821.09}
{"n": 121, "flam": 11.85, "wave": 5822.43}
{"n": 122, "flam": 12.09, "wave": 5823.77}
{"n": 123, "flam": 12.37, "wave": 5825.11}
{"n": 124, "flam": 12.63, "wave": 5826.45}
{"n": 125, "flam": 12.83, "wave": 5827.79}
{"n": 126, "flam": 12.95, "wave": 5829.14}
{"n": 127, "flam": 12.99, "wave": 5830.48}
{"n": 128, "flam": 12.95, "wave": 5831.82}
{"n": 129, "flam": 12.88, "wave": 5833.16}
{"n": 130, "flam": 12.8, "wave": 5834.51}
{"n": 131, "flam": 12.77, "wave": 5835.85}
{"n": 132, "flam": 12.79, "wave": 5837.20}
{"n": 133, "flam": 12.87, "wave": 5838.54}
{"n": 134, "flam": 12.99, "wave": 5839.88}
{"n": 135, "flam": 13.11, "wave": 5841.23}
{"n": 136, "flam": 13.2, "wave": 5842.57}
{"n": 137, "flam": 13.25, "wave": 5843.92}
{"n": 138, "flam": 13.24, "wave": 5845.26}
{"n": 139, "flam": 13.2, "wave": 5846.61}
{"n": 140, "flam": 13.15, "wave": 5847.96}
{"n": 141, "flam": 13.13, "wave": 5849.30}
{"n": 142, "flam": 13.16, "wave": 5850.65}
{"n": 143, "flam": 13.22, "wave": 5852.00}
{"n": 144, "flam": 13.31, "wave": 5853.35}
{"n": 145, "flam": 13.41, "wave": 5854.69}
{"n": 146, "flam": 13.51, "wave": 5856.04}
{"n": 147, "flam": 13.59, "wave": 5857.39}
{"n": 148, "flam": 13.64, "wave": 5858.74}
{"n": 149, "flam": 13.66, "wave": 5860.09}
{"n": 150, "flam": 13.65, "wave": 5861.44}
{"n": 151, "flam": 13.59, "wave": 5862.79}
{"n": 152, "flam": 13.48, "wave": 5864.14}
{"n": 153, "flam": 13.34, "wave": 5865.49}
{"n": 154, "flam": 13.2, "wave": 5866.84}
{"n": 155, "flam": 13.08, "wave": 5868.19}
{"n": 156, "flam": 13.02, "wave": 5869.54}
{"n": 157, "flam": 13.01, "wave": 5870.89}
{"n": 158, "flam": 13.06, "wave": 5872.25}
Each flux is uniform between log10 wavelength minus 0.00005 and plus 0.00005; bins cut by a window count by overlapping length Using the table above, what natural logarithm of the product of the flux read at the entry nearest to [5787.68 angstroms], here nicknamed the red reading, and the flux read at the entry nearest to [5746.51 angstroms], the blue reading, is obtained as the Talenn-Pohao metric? 5.15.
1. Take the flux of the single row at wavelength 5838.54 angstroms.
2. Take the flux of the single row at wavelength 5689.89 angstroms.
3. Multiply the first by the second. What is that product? 163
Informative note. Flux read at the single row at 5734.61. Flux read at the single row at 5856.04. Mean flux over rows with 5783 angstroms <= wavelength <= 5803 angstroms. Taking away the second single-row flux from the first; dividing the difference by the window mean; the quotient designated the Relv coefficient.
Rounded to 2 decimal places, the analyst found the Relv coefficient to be -0.05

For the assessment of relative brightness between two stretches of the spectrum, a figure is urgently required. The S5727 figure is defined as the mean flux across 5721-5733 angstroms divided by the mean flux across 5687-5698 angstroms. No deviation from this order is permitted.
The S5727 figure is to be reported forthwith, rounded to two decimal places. 1.00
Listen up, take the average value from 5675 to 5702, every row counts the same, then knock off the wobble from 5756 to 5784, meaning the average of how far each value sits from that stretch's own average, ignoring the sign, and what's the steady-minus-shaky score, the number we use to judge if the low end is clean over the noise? 12.62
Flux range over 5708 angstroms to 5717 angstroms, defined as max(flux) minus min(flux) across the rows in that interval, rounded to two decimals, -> 0.15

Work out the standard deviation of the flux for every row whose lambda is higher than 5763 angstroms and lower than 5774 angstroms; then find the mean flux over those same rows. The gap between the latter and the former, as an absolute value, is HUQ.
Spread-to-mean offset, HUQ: 13.1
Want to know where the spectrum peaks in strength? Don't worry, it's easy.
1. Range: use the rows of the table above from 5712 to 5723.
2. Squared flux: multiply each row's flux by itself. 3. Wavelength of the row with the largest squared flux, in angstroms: 5722.74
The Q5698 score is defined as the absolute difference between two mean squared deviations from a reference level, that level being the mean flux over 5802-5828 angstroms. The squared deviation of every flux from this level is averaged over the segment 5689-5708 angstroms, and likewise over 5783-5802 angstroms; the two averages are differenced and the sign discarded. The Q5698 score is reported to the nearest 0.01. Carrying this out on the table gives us 0.28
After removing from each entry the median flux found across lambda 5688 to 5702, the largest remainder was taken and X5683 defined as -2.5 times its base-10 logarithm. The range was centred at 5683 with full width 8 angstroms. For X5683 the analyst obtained 3.5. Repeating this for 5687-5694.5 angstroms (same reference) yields 3.8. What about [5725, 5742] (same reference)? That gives 1.0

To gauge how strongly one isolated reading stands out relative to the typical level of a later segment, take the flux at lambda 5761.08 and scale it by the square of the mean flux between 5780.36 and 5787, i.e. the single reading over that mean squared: 0.073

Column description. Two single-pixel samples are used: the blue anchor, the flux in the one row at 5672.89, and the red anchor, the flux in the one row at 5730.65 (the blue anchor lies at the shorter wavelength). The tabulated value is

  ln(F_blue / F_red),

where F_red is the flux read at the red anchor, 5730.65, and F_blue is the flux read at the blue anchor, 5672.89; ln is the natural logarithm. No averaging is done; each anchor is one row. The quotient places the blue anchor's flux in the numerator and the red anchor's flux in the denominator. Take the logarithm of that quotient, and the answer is 0.08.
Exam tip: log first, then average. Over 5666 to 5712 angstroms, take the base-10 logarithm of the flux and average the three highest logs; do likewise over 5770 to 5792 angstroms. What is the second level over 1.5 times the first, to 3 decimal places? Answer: 0.665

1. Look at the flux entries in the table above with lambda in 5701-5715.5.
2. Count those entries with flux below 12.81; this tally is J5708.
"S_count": 11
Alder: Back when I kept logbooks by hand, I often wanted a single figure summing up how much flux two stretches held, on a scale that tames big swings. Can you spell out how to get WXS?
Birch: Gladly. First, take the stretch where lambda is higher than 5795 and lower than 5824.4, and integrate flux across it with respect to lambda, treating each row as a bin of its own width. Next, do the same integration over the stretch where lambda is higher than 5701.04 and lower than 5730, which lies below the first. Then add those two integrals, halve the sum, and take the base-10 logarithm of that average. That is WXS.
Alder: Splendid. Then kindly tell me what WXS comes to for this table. 2.57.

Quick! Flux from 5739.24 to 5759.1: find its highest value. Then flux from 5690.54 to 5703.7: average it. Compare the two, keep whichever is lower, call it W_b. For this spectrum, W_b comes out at 12.8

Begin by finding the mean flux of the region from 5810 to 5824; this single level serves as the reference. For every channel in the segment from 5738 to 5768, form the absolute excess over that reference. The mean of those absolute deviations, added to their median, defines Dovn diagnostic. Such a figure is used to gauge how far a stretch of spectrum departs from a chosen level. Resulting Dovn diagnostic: 1.8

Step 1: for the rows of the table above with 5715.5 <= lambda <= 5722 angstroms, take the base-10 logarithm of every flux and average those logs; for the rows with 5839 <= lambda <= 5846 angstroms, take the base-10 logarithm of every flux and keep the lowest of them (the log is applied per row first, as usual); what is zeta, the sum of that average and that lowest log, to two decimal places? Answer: 2.21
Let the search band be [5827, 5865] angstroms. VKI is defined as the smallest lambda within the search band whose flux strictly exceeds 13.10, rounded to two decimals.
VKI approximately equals 5841.23 angstroms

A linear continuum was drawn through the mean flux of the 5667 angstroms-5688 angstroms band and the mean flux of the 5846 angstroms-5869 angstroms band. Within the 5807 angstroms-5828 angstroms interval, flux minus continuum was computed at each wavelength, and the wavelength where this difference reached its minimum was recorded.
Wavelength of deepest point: 5819.75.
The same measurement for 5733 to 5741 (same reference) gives 5733.29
